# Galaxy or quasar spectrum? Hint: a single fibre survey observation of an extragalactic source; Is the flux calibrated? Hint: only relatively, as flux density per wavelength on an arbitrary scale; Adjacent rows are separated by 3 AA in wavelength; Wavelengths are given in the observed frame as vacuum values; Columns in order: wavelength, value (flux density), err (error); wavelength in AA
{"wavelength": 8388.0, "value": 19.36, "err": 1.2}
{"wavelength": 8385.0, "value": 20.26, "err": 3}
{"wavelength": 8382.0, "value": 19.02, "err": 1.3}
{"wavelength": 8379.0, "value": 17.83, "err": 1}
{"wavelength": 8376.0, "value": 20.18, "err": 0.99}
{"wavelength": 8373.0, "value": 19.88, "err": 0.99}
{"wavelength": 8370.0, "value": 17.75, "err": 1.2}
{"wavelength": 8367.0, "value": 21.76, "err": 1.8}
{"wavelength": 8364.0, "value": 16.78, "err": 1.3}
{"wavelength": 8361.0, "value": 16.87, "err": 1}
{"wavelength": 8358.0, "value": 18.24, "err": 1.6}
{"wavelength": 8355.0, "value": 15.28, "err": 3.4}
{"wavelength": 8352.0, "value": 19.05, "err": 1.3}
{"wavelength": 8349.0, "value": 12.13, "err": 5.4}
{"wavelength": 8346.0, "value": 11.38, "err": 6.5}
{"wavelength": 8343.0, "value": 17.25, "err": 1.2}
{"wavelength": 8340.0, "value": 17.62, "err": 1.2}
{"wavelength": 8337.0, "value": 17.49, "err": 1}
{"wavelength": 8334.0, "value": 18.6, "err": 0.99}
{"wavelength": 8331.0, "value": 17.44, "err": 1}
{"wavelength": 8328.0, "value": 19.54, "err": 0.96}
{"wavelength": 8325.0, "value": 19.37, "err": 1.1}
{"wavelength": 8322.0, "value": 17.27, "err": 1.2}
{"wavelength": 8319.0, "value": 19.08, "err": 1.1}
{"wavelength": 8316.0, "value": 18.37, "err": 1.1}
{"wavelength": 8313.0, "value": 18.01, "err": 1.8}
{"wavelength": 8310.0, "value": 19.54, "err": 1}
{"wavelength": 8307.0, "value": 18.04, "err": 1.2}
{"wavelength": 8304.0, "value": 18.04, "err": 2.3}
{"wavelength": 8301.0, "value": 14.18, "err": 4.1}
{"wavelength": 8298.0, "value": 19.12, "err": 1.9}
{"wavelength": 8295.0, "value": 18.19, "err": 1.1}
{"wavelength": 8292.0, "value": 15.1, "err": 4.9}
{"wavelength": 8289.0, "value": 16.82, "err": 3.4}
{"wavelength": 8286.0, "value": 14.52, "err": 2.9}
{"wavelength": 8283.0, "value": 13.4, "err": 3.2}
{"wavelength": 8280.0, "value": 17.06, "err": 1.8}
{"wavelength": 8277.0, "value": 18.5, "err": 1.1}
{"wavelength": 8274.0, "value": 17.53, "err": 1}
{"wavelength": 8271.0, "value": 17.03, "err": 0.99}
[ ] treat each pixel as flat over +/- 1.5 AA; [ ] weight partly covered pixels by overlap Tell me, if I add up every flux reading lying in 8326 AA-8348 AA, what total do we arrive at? 119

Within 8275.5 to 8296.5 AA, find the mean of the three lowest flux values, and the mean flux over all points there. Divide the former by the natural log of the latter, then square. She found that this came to 26.5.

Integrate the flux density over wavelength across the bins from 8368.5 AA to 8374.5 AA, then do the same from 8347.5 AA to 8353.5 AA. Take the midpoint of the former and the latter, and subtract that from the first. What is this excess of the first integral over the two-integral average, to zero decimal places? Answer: 10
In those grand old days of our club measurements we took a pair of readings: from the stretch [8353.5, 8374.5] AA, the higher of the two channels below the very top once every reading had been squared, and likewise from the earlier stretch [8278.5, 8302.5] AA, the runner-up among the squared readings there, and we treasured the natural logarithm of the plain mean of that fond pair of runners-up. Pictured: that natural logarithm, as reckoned 5.89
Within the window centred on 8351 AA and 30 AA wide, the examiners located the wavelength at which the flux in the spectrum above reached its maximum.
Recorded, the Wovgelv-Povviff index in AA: 8352.0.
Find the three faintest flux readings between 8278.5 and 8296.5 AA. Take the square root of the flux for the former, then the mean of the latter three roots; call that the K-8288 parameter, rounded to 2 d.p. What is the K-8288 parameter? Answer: 3.79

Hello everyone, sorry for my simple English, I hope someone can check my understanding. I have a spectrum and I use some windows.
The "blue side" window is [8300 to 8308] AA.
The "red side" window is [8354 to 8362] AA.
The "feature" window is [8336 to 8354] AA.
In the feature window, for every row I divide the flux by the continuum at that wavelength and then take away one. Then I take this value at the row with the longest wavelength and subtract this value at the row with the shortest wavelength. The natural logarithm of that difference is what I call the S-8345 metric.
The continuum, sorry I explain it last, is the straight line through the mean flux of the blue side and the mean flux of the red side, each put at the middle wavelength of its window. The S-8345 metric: -2.4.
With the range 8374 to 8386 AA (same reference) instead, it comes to -5.5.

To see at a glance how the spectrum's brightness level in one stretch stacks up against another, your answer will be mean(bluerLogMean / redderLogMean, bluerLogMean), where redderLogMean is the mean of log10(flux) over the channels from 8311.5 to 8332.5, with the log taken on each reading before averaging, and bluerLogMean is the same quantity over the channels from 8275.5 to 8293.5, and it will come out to 1.07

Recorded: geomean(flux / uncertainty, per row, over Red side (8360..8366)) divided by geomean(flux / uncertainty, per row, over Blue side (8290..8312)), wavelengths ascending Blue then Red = 1.7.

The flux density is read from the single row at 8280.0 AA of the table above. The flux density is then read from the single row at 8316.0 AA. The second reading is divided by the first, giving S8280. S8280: 1.08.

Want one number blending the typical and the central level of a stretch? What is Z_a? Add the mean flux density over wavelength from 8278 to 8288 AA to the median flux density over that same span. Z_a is 30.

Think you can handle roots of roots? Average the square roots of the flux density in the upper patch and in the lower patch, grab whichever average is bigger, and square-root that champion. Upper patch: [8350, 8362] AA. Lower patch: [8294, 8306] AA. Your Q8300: 2.040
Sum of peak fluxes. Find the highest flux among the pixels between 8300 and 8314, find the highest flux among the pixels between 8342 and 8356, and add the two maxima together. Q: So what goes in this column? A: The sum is 38.6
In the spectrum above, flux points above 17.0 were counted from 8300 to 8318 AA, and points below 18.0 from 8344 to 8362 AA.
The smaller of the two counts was 4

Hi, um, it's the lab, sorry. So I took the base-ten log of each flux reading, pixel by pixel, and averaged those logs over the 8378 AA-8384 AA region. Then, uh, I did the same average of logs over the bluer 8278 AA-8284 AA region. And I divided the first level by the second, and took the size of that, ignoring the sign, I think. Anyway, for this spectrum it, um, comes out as 1.07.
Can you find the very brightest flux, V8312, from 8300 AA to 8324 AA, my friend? 19.54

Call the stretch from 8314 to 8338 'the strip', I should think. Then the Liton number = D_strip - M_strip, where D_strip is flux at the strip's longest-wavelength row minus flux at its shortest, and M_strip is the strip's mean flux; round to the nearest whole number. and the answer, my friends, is -19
